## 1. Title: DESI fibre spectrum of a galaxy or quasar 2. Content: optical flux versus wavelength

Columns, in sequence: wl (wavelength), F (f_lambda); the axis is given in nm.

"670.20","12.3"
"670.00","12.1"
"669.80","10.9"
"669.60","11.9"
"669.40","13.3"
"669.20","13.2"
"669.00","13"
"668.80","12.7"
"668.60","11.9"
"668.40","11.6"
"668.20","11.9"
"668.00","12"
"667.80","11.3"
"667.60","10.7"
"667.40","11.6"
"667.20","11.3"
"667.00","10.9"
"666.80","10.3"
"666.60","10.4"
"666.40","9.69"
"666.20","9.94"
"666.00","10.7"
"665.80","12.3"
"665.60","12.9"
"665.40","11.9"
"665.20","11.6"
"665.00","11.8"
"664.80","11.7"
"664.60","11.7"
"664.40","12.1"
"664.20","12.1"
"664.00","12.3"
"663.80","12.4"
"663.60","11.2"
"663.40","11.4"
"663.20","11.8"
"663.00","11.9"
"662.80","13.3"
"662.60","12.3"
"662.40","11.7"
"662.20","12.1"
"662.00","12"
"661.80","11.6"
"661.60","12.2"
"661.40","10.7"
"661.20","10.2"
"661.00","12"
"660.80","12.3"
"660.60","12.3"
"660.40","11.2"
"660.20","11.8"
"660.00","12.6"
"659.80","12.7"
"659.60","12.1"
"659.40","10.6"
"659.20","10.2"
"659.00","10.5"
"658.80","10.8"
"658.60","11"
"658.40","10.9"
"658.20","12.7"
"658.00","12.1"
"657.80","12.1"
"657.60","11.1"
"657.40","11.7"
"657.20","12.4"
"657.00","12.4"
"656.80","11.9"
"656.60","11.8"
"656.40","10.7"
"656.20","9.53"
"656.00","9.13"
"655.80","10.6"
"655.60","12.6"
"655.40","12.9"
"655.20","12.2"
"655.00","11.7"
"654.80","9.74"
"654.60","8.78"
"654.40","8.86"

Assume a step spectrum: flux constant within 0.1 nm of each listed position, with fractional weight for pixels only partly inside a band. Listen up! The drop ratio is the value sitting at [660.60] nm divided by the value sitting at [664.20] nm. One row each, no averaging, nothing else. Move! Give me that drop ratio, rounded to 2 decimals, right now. 1.02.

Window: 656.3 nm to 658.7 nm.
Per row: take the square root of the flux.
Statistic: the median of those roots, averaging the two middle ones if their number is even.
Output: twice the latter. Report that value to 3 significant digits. 6.88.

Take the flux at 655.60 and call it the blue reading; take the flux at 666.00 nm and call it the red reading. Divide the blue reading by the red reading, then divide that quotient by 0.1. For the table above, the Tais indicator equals 11.8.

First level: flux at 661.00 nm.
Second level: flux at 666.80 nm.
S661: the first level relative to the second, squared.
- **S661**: 1.4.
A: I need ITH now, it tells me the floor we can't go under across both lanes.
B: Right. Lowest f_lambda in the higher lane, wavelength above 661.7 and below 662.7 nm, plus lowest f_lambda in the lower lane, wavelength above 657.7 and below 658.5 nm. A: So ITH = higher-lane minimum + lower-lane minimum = 22.5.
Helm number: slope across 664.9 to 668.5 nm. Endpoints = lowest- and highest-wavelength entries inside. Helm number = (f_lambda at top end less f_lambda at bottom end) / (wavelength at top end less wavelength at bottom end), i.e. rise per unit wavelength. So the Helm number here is -0.1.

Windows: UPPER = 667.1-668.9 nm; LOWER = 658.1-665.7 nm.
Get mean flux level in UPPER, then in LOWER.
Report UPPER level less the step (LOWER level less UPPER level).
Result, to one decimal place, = 11.6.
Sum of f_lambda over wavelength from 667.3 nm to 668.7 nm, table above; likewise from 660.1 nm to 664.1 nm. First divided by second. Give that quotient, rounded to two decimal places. 0.34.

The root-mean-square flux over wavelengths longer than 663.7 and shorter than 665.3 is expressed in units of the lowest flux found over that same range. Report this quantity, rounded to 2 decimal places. 1.03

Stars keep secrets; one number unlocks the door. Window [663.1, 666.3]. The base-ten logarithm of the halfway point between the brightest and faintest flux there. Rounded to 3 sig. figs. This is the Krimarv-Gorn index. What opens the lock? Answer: 1.06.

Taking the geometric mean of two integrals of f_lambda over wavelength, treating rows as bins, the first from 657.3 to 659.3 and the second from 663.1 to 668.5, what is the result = 37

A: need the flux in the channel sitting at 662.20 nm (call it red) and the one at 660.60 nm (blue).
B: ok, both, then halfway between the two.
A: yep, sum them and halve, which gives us 12.2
